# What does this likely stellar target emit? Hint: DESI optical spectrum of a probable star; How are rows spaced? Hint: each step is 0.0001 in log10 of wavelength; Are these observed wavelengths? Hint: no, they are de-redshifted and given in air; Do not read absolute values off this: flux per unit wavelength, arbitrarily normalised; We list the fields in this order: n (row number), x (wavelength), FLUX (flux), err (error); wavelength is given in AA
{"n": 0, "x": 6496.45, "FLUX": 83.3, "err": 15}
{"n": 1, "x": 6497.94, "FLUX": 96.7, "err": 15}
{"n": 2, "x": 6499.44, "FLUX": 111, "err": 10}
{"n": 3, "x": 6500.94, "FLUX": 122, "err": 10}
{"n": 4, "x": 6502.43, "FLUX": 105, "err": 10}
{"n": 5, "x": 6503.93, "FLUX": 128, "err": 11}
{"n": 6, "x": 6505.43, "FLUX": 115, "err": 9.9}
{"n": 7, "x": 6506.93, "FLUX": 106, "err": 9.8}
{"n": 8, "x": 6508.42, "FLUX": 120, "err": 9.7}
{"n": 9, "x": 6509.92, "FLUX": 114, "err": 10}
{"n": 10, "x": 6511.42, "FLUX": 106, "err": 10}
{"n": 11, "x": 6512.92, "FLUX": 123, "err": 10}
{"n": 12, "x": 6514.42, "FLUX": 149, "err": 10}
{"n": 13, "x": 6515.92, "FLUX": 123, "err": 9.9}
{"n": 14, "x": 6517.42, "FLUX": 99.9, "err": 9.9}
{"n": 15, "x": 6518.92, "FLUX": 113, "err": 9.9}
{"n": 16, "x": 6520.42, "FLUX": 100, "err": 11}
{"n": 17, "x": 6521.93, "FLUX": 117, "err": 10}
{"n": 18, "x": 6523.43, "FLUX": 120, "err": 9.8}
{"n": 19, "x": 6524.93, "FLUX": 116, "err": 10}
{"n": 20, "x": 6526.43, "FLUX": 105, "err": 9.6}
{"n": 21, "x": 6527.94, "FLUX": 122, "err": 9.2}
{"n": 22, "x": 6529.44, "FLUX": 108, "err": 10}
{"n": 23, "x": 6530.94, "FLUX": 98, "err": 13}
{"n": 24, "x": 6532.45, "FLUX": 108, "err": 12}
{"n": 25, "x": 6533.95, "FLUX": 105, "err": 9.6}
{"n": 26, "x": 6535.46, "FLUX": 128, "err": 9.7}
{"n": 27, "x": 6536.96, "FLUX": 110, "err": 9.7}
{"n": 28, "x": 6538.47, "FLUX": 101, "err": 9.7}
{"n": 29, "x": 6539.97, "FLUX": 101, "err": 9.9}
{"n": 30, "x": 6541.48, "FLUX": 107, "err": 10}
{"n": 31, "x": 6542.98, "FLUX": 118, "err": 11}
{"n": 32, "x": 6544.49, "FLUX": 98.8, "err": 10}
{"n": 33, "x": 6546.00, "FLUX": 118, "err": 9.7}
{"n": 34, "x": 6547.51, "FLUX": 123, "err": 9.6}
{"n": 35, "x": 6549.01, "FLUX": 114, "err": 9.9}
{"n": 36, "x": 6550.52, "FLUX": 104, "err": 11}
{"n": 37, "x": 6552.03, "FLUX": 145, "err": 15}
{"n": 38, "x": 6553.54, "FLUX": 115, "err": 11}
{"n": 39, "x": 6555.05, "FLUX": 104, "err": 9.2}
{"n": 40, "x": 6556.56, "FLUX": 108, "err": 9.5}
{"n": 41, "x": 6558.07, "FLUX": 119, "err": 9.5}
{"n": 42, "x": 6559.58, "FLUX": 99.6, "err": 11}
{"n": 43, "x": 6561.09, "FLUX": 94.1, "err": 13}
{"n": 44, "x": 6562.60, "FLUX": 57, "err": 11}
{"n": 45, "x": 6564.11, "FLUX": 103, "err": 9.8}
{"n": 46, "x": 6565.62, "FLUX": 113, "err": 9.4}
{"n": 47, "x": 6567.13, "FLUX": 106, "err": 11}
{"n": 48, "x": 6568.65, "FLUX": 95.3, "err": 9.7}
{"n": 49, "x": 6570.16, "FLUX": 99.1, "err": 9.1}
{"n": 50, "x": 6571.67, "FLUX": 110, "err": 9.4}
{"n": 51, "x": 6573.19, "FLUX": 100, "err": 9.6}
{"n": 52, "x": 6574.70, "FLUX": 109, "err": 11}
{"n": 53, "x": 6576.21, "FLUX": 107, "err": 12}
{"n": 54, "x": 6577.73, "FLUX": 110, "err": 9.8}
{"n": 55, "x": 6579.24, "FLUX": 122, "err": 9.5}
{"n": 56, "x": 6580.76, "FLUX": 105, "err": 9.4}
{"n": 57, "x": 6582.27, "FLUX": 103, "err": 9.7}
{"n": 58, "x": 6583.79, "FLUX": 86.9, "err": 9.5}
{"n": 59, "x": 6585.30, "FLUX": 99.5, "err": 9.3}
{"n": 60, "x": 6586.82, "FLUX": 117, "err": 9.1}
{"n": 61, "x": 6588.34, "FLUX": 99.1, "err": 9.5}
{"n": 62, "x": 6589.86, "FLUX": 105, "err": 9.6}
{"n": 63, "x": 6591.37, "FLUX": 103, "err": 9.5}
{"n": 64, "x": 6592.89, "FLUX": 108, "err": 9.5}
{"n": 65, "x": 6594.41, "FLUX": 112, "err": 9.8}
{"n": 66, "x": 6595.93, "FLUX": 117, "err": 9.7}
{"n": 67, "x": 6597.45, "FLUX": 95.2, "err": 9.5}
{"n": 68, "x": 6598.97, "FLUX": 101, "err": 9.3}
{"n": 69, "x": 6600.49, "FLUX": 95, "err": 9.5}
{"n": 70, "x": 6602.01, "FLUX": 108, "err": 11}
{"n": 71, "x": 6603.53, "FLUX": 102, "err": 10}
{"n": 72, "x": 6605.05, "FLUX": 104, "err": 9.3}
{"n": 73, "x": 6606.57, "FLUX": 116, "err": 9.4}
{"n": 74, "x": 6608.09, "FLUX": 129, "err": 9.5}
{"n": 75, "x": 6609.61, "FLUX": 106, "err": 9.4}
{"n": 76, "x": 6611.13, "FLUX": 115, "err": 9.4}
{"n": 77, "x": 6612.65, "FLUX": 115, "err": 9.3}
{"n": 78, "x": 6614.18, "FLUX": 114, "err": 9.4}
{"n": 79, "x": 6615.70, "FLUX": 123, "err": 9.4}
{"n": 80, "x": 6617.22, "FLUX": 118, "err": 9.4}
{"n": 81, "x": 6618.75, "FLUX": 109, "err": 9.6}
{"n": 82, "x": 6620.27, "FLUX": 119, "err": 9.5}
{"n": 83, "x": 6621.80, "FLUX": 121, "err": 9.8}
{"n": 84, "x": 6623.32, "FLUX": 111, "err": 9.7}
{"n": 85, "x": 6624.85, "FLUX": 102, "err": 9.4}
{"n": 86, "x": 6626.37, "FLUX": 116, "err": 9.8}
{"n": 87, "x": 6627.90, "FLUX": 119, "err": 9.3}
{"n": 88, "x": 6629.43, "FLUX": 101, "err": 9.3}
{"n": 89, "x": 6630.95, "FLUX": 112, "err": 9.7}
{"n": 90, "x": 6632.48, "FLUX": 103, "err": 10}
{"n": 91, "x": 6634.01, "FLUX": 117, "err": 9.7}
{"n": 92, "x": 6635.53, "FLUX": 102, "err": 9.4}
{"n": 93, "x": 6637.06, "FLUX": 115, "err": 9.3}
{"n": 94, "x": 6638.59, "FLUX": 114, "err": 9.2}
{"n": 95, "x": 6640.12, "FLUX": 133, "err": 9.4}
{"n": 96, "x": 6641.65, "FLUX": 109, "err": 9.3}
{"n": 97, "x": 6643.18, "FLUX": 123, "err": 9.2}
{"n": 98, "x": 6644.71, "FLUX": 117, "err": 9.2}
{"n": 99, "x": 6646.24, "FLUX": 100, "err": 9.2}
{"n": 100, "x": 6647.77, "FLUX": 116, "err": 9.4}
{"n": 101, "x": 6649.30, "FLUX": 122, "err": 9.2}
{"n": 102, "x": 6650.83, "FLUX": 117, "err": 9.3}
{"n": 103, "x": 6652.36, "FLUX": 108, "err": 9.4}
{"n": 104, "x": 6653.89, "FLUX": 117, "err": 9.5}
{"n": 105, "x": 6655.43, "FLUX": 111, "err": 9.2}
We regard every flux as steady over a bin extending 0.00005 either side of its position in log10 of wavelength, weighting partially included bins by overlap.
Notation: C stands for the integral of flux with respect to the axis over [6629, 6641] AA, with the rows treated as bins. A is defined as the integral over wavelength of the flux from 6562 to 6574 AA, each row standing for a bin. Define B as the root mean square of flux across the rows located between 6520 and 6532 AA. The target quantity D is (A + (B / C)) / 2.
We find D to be 591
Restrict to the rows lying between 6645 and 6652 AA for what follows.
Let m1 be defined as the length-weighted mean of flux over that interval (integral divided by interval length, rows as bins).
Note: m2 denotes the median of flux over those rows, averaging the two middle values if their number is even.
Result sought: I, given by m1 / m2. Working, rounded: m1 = 114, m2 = 116.5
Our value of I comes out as 0.98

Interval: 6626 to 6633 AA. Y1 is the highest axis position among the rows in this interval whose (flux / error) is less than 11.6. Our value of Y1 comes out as 6632.48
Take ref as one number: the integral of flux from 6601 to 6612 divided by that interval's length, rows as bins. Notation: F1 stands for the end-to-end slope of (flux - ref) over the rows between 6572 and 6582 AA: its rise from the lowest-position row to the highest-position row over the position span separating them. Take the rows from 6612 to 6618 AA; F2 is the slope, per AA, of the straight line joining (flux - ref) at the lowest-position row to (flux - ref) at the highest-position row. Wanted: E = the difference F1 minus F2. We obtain 0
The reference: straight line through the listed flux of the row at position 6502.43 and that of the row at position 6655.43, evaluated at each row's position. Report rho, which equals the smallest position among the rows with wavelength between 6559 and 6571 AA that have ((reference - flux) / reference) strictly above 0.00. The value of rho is 6559.58 AA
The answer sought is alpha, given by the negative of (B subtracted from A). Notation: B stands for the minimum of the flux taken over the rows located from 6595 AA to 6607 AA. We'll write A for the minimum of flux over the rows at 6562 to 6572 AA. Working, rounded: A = 57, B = 95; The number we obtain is 38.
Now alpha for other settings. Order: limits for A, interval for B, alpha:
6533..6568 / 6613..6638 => 44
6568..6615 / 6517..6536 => 11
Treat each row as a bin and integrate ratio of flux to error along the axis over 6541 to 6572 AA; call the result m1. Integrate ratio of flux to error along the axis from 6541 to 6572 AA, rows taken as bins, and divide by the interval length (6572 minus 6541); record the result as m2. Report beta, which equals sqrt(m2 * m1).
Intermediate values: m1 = 322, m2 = 10.4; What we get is 57.9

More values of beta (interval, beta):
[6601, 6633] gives 66.4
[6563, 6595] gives 60.9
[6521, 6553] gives 61.9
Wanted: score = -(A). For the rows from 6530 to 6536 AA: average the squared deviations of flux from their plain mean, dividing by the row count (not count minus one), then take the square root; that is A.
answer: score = -11.1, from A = 11.1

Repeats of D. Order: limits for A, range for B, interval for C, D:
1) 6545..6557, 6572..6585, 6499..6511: 697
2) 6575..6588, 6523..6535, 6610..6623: 690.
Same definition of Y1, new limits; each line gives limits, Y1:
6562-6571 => 6570.16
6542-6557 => 6556.56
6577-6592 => 6591.37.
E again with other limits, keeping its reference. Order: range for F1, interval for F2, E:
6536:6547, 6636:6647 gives 3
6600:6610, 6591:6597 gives -2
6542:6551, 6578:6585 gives 6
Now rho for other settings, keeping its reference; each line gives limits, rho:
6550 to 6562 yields 6550.52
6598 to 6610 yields 6598.97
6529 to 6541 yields 6530.94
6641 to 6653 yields 6641.65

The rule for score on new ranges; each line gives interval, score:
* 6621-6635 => -7.2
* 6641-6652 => -7.4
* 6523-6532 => -8.6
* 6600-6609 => -11.0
